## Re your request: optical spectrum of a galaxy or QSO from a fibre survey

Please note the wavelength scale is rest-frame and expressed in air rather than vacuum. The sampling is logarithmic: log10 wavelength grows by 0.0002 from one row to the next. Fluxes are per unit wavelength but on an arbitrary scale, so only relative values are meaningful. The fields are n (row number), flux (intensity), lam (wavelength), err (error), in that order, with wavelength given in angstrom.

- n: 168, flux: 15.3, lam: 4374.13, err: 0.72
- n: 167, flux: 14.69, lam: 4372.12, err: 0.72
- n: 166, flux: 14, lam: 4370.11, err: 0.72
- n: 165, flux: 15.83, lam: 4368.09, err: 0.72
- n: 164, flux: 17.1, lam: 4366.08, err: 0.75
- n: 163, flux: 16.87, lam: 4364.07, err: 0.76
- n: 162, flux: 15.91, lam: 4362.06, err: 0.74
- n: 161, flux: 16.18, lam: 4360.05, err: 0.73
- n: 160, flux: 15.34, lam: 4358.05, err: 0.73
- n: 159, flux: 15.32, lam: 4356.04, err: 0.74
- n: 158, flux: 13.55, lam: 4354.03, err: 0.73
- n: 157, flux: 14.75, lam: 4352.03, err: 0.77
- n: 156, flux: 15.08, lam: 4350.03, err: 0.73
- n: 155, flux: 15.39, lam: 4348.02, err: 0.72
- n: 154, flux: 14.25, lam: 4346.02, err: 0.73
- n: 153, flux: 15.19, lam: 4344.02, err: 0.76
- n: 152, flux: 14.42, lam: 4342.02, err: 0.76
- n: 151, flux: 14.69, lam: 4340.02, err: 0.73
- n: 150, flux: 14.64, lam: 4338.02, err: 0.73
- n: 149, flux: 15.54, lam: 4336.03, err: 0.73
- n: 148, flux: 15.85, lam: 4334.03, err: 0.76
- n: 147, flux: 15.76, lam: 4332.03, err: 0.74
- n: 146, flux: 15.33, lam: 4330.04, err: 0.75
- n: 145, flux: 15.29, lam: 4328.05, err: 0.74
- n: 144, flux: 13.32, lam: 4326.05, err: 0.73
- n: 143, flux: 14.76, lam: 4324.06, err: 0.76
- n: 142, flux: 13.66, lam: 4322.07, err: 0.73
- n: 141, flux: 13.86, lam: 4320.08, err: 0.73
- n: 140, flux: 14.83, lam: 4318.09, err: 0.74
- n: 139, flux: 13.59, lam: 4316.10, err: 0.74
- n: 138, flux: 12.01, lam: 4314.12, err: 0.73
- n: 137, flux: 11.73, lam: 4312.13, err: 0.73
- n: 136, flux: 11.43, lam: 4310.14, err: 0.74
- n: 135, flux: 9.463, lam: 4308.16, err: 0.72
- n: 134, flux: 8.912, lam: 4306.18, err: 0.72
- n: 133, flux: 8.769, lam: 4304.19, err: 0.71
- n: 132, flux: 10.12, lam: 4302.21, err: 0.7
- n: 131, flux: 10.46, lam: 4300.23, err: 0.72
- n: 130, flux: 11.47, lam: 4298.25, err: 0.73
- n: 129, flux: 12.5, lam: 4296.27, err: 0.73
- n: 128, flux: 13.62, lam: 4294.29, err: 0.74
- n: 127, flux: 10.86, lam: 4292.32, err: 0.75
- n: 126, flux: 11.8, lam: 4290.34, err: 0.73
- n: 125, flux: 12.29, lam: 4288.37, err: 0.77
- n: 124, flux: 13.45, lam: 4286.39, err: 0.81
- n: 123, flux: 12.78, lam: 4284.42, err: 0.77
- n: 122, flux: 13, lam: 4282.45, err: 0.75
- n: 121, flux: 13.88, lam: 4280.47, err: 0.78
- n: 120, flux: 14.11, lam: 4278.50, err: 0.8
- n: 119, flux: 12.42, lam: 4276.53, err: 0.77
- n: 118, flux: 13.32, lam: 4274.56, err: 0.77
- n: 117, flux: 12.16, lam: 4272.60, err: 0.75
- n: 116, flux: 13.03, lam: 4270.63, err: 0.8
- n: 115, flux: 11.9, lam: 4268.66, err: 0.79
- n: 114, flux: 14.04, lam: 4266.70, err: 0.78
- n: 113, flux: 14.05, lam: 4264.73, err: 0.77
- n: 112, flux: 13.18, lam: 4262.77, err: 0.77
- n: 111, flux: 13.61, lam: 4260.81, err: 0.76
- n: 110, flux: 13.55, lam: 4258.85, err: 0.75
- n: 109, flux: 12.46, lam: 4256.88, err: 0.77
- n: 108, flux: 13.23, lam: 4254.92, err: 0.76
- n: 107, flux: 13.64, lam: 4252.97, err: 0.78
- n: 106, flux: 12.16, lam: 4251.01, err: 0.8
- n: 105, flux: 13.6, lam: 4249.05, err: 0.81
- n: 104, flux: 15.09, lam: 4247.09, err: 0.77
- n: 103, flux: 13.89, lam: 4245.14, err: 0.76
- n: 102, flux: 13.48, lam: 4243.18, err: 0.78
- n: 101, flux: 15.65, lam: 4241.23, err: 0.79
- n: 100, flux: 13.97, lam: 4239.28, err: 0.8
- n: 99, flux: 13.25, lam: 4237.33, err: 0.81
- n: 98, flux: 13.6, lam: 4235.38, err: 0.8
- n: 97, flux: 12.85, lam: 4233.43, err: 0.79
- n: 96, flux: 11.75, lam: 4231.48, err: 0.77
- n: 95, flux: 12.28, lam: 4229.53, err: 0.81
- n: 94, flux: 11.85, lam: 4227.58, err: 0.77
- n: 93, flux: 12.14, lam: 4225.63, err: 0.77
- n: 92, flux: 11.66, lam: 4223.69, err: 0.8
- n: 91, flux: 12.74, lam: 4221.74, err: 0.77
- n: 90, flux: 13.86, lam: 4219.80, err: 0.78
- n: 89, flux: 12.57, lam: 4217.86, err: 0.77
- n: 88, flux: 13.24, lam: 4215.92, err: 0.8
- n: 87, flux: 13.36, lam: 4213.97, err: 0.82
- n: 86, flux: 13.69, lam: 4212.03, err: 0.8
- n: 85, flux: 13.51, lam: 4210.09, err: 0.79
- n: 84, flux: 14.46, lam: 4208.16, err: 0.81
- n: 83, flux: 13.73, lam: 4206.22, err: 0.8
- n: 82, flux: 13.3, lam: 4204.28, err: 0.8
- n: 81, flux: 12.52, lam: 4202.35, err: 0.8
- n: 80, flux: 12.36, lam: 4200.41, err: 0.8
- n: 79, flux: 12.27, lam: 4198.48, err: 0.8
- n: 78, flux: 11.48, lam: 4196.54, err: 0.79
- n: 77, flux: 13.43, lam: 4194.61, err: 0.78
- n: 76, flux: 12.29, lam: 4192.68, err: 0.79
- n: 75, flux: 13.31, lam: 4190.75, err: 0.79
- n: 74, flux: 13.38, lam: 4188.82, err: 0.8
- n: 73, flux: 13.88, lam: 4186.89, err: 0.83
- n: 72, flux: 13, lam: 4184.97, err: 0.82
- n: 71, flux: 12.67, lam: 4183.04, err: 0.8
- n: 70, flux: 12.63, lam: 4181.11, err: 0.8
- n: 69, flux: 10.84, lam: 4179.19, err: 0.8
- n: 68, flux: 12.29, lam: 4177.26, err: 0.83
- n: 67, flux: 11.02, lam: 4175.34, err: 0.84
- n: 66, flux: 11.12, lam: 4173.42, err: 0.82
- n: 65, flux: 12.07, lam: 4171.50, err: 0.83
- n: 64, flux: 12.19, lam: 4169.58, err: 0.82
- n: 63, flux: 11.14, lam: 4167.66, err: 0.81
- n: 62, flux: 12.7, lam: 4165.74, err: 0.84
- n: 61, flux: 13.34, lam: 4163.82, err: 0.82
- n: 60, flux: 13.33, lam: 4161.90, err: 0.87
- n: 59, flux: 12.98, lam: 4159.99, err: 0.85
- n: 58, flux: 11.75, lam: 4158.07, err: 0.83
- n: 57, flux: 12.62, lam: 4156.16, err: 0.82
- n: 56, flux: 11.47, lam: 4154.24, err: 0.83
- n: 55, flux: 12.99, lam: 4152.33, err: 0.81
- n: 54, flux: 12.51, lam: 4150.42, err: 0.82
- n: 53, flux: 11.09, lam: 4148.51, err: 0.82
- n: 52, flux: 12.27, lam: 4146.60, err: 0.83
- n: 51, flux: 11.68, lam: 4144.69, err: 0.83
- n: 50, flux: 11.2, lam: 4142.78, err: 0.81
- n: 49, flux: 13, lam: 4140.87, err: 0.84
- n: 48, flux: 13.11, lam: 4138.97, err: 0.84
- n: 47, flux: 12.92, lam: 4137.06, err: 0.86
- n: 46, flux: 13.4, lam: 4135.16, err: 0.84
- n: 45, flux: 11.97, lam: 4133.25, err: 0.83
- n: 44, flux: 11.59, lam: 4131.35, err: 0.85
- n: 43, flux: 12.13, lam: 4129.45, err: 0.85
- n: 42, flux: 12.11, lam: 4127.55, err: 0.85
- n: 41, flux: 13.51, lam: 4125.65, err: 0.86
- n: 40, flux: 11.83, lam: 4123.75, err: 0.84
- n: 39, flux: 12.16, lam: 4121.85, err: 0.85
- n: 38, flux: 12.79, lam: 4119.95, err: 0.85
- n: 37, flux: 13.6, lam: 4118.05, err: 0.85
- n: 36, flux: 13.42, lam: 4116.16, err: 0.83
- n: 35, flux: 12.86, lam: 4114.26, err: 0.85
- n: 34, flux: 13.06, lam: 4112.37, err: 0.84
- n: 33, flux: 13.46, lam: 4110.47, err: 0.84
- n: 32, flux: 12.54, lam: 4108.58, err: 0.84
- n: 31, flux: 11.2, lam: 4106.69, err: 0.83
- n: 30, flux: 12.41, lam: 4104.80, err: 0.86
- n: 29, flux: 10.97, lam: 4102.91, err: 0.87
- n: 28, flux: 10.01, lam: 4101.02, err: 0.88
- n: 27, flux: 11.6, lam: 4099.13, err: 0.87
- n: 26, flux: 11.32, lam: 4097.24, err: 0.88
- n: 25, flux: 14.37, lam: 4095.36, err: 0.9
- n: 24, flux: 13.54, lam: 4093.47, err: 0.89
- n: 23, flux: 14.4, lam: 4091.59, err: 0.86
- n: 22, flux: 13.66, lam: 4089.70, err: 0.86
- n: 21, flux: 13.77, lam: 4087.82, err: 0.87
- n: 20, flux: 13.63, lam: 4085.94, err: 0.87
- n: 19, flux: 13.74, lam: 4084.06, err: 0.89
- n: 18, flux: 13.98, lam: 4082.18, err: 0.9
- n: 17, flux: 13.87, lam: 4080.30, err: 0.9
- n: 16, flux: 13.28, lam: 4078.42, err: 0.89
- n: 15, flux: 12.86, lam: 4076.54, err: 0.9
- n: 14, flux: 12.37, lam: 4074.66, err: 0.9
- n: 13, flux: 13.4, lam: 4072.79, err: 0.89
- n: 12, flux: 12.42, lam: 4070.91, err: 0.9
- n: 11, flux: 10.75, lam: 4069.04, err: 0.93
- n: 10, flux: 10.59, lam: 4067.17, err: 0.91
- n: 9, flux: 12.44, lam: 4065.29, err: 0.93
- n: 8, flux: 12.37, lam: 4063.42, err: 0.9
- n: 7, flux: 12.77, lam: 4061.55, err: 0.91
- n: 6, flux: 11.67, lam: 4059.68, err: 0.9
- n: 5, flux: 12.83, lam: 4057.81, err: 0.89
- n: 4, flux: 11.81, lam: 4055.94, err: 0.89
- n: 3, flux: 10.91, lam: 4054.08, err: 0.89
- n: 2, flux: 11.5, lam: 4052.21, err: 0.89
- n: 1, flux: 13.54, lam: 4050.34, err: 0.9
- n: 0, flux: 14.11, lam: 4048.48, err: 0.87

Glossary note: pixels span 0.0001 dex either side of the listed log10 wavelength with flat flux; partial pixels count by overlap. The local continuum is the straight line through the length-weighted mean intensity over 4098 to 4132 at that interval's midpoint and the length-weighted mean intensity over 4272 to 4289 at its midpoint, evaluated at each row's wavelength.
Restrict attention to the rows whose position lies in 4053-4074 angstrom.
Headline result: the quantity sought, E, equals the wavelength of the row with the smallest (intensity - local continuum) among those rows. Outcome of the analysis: 4067.17 angstrom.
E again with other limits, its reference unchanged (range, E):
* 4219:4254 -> 4223.69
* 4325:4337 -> 4326.05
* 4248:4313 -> 4304.19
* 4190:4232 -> 4196.54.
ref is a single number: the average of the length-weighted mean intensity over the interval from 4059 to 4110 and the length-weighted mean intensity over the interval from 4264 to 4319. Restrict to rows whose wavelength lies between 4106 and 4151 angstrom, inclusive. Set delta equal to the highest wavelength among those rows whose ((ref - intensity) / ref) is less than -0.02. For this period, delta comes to 4140.87 angstrom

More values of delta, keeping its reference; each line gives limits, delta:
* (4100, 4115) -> 4114.26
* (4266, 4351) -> 4350.03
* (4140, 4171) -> 4165.74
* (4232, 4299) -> 4294.29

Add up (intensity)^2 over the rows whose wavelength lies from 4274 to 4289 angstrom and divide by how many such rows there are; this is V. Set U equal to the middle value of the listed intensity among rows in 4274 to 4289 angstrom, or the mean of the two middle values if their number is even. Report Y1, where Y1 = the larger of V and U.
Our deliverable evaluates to 173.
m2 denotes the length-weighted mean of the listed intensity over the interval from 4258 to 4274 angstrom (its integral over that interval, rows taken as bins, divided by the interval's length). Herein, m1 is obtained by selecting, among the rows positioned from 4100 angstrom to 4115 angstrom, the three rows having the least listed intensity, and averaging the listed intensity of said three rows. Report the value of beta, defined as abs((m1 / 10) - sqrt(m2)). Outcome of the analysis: 2.56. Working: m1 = 10.7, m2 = 13.20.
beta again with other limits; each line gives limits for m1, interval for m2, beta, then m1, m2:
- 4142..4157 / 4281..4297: 2.42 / 11.3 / 12.58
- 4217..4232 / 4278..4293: 2.40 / 11.8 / 12.76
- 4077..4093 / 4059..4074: 2.12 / 13.5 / 12.07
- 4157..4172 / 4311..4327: 2.50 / 11.7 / 13.45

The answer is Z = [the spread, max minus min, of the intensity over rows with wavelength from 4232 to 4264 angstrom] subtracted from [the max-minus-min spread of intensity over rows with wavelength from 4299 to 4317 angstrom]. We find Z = 1.3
